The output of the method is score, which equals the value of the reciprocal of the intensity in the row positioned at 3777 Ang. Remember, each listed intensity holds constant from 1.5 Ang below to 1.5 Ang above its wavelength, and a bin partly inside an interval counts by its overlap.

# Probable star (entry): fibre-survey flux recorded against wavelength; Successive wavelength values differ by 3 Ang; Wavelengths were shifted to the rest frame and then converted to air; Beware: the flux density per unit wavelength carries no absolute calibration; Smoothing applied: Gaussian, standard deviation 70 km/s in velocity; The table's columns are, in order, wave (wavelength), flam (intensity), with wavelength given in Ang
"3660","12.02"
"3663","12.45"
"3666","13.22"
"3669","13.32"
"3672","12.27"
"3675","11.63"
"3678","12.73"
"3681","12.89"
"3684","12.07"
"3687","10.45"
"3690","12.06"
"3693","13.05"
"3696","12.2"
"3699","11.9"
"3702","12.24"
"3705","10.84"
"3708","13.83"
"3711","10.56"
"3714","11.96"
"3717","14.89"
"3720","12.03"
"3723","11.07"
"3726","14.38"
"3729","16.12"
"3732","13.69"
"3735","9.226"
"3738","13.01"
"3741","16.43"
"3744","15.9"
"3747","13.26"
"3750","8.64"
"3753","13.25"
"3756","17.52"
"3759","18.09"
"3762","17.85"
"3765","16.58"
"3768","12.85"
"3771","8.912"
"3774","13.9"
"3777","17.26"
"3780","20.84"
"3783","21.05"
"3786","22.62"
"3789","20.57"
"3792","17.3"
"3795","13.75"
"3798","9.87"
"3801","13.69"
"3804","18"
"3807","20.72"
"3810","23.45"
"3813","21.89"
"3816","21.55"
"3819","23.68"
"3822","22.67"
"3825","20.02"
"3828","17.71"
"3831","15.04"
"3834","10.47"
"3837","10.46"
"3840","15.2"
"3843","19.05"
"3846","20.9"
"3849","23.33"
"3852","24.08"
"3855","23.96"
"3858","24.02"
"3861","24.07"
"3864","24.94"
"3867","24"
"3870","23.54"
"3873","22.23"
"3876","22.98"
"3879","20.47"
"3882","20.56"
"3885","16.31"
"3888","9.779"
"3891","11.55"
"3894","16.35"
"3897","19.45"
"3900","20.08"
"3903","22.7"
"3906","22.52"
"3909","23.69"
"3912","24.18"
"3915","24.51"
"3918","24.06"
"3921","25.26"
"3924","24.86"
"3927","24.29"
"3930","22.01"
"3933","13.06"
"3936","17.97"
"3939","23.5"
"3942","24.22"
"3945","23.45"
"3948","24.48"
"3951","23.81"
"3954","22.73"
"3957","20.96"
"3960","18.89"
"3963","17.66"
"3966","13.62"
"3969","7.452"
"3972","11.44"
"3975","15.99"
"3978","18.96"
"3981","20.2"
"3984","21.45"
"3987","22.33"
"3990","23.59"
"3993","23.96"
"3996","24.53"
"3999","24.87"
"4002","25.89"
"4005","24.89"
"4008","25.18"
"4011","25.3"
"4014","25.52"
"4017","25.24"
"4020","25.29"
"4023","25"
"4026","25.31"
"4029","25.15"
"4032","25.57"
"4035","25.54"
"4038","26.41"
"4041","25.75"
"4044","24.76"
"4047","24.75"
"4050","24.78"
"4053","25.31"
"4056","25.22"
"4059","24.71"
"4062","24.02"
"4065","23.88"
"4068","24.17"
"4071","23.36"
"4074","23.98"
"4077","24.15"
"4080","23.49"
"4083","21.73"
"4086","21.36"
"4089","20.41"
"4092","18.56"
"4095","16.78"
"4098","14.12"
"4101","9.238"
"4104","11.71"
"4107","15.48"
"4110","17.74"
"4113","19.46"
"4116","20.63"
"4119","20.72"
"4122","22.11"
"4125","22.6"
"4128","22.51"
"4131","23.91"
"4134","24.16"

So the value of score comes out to 0.058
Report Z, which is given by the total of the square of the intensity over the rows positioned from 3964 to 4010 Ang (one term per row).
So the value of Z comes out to 6628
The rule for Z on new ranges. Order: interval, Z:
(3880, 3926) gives 6571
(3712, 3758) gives 2796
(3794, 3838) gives 4955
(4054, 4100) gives 7404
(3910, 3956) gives 7960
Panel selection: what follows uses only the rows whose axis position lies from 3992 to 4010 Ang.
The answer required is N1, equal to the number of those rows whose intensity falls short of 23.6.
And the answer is 0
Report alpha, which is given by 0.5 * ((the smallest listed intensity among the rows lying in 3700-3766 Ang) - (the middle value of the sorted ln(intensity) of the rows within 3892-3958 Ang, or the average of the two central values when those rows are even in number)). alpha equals 2.7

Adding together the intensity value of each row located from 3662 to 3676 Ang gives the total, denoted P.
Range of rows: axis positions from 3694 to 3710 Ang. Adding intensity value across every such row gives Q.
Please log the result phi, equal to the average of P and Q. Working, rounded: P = 62.9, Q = 61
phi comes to 62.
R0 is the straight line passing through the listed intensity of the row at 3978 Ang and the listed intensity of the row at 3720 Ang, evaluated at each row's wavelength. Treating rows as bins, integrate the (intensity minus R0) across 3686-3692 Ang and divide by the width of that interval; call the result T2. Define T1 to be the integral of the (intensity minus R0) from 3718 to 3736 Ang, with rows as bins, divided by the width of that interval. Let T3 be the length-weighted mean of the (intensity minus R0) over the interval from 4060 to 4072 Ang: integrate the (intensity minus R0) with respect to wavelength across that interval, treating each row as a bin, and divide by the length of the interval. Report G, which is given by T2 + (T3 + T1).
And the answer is 3.6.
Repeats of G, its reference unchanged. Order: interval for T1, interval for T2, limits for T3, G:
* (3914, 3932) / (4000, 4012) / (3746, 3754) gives 10.6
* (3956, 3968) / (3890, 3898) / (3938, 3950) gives 3.7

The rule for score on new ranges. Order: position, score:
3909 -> 0.042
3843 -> 0.052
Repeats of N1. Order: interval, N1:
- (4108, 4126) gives 6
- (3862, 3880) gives 4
